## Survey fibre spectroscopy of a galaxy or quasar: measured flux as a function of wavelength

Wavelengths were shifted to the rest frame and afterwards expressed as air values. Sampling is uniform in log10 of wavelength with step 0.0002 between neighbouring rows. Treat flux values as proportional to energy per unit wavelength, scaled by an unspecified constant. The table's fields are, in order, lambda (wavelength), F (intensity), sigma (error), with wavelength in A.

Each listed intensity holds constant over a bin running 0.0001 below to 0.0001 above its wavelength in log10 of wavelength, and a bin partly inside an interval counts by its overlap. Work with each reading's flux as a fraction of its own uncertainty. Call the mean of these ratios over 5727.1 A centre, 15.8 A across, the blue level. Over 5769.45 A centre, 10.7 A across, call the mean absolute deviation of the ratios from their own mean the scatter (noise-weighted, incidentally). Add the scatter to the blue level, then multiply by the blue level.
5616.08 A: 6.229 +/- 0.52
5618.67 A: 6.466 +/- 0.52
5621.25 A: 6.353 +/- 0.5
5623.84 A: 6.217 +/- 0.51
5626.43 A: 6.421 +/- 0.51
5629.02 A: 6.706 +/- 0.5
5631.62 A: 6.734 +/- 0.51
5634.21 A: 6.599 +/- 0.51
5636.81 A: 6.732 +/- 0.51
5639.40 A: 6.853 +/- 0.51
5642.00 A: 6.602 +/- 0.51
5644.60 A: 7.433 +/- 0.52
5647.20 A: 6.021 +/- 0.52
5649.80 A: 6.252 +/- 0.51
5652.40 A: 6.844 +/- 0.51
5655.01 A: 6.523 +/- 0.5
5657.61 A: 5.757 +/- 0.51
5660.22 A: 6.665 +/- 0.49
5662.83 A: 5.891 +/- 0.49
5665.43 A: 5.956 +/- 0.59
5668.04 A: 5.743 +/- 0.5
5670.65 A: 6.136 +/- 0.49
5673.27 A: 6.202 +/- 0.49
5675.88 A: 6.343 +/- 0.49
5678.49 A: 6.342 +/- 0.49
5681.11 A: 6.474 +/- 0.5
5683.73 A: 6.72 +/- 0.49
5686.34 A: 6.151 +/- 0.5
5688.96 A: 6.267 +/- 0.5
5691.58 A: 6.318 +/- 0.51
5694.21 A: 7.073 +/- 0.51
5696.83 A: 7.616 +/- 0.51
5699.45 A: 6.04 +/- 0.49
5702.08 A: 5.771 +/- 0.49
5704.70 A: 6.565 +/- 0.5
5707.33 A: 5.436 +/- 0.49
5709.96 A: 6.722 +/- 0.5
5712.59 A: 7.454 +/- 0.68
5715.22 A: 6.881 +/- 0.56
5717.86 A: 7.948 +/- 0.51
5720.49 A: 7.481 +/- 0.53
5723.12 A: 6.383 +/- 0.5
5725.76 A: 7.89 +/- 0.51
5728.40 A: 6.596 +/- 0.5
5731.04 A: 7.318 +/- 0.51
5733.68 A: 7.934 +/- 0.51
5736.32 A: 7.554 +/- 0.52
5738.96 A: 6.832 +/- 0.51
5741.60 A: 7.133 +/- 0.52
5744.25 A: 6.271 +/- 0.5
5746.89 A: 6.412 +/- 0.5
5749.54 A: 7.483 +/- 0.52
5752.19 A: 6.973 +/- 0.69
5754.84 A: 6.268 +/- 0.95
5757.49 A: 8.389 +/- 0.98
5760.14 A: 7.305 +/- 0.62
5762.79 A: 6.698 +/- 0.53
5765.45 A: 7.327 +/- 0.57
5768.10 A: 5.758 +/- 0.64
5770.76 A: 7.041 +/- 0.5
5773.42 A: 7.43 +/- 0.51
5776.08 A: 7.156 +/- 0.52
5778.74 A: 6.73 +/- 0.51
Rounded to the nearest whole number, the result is 229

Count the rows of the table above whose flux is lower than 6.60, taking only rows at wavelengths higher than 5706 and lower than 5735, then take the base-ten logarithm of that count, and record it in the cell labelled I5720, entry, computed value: 0.48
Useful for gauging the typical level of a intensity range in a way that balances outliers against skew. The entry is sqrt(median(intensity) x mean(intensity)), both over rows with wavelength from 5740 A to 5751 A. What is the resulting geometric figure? 6.80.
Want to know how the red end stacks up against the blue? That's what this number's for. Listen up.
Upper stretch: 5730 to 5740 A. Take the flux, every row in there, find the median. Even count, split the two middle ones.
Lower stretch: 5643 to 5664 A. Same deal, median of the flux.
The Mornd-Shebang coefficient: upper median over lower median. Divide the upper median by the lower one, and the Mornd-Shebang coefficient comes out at 1.16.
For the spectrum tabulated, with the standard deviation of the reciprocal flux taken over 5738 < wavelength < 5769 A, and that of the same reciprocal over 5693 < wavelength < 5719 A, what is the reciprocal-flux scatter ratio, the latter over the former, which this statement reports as 1.3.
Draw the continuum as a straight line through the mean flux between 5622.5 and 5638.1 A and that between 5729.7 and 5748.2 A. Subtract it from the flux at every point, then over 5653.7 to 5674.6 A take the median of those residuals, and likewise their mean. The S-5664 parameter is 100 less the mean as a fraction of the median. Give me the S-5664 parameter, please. 99.1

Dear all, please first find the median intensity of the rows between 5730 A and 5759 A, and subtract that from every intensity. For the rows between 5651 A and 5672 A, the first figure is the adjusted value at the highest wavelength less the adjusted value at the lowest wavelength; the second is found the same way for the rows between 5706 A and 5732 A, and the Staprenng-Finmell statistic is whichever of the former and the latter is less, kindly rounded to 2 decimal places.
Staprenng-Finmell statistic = -0.71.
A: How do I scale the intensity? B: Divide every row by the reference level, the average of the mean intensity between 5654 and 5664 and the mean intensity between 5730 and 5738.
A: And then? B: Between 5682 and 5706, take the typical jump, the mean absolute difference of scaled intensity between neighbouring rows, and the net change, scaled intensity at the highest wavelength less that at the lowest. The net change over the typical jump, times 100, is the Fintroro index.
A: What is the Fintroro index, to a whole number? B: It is -27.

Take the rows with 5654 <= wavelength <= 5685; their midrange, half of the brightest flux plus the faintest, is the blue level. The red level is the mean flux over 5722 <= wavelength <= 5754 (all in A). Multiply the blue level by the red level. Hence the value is 44.0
